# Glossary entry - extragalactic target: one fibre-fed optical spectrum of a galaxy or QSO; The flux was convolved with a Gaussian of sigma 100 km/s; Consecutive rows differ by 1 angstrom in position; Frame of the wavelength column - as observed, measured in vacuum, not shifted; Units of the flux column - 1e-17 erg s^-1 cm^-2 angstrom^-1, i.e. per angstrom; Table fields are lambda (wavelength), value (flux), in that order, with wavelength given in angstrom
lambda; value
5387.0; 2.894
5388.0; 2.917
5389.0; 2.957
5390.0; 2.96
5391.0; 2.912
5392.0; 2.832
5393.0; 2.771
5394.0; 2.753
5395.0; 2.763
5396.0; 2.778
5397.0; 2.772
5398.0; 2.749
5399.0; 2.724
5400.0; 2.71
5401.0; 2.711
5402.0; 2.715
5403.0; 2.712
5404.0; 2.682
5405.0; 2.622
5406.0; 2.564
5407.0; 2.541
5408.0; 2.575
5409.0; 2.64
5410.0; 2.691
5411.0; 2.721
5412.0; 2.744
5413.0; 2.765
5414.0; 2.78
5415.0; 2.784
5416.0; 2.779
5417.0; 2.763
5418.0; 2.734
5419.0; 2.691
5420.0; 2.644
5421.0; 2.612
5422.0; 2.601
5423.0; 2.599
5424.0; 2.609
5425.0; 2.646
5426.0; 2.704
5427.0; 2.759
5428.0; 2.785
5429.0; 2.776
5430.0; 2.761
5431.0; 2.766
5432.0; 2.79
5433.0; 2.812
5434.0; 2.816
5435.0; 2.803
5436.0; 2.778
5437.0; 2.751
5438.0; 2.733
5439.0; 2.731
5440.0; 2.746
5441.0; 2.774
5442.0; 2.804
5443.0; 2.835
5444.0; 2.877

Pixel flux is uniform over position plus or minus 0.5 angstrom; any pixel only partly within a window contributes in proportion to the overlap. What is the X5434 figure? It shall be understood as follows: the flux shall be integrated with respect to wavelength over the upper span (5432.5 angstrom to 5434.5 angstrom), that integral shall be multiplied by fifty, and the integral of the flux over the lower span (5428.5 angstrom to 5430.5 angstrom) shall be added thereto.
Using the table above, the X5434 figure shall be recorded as 287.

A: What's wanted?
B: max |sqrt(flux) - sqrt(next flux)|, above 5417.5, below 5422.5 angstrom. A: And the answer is 0.014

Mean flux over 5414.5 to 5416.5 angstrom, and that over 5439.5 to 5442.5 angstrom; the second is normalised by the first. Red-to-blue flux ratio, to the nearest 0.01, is 1.00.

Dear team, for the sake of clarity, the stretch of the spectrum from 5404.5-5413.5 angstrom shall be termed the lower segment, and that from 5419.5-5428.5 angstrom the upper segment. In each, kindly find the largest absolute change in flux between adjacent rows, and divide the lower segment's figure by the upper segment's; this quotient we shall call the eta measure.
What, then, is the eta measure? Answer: 1.1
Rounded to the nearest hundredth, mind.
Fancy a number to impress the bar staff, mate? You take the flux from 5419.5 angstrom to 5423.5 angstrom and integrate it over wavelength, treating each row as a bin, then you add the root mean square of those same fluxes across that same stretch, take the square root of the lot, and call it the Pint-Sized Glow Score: 3.62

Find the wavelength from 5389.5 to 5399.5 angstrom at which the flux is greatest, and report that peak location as 5390.0 angstrom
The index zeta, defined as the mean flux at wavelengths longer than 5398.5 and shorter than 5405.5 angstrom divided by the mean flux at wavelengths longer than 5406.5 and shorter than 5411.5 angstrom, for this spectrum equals 1.02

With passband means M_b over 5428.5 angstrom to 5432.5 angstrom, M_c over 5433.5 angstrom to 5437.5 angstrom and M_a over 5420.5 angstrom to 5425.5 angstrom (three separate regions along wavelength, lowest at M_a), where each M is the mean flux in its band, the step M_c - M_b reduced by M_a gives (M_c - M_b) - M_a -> -2.60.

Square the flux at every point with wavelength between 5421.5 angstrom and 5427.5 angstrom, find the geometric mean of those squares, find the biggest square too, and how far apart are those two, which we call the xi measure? 0.58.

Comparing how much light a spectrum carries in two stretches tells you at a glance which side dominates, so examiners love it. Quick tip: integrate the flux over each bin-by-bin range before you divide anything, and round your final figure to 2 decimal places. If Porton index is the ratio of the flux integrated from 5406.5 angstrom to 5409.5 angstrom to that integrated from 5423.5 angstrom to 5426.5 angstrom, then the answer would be 0.97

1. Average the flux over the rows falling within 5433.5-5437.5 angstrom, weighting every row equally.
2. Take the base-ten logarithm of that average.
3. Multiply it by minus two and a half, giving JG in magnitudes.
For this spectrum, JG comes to -1.11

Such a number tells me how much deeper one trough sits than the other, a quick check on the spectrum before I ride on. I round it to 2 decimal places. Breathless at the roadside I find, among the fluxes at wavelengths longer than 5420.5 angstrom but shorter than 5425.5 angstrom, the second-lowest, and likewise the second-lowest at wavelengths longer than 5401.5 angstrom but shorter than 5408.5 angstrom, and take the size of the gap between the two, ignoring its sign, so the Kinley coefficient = 0.04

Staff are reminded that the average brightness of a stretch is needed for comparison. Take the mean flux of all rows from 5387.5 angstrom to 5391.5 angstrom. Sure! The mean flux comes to 2.94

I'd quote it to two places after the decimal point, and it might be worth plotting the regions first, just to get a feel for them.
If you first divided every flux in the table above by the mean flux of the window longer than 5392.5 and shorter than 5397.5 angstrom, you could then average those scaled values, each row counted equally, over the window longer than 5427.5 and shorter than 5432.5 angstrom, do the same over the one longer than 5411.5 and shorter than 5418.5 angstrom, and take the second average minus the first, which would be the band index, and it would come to 0.00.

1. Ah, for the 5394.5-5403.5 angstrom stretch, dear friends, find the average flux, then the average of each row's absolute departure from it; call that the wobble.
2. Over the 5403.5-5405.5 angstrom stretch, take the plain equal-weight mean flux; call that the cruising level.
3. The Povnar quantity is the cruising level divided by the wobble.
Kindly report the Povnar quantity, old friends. 105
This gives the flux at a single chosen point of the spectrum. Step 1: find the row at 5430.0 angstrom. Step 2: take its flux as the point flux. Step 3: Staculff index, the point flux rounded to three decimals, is 2.761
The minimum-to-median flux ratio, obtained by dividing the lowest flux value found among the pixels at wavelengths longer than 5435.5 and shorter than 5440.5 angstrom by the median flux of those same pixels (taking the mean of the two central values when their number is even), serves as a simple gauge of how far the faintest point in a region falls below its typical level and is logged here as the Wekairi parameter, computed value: 0.995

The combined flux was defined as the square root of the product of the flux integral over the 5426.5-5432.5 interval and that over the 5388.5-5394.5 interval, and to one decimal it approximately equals 16.9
